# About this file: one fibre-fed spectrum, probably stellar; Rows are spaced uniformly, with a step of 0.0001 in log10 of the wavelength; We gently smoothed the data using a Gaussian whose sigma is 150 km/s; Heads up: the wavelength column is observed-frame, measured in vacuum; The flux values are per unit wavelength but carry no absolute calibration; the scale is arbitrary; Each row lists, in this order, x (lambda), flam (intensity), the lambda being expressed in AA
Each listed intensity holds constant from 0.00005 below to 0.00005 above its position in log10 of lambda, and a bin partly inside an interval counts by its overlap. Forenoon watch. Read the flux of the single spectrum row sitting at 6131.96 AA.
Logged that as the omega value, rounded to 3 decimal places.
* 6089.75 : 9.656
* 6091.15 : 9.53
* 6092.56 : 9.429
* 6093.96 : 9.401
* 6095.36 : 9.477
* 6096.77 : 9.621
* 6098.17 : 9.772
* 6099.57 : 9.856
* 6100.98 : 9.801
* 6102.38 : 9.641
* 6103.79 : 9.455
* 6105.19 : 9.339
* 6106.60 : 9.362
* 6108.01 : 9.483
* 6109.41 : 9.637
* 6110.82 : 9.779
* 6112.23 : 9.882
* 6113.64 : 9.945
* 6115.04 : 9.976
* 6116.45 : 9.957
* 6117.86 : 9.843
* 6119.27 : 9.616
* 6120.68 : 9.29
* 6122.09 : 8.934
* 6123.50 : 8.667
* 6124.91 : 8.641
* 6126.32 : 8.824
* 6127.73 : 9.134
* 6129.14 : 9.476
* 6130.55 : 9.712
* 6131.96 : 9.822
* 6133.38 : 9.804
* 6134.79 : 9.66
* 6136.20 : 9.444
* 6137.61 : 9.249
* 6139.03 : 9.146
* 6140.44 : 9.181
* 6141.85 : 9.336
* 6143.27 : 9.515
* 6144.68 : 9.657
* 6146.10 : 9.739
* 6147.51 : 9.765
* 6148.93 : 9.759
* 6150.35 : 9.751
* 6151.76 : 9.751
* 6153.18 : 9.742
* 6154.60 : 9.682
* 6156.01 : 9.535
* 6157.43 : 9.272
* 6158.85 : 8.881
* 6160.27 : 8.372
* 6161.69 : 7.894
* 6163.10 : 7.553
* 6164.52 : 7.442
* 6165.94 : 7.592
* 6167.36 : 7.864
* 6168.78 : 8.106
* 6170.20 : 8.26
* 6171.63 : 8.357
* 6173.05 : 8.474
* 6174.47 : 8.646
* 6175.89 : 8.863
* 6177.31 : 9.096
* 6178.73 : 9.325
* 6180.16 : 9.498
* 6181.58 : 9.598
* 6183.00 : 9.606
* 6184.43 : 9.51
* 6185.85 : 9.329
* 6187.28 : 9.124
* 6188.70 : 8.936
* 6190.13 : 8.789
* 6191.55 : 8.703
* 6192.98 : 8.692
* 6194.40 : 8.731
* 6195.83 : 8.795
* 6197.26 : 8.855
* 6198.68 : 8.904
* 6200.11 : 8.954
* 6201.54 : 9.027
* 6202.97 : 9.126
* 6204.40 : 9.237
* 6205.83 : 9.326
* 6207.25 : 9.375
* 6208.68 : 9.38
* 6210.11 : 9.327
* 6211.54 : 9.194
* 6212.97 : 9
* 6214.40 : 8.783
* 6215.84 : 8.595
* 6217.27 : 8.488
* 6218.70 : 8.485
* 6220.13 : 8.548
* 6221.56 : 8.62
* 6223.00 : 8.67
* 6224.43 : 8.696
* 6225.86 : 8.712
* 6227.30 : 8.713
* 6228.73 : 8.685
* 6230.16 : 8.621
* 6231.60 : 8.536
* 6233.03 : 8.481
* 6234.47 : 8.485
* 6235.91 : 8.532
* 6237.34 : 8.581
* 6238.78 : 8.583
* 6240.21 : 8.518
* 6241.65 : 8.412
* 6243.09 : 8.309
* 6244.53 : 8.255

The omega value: 9.822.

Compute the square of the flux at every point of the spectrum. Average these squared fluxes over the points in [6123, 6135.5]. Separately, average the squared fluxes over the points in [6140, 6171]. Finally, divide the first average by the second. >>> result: 1.08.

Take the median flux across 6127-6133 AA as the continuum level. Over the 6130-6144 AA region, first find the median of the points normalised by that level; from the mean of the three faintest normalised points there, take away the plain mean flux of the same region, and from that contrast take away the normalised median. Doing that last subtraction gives -9.52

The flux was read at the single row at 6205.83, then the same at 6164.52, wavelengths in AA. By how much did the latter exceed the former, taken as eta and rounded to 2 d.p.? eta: -1.88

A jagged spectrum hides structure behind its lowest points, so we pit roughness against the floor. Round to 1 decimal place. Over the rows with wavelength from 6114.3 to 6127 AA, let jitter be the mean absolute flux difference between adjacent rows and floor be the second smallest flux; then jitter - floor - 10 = -18.5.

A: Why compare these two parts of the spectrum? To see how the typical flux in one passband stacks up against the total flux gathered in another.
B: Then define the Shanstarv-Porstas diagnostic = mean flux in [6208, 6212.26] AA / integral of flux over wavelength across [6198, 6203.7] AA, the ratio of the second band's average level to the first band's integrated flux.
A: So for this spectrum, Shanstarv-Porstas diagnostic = 0.18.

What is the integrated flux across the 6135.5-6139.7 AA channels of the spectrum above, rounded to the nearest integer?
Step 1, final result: 39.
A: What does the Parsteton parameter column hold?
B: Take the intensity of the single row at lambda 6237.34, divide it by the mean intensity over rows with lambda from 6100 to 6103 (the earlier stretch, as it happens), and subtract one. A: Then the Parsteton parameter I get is -0.12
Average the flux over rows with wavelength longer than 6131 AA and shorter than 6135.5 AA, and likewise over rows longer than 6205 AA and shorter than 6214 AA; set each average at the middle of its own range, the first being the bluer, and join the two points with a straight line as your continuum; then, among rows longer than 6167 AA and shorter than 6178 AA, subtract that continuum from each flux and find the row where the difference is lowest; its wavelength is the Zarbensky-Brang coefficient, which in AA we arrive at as 6167.36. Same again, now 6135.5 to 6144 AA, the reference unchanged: 6139.03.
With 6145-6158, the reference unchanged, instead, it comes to 6157.43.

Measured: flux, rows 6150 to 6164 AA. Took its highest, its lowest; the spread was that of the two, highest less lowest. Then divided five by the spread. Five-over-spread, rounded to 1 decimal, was 2.3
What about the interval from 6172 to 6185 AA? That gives 4.4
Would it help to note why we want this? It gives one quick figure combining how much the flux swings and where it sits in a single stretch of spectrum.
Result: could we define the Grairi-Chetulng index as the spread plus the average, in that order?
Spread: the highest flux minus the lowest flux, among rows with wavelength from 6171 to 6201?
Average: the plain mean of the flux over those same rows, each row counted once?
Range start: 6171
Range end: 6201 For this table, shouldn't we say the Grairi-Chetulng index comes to 10.2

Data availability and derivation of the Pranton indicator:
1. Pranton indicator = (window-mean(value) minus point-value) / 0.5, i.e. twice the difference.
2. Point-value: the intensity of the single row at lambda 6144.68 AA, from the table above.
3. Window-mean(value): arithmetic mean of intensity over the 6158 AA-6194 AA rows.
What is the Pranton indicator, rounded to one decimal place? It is -2.0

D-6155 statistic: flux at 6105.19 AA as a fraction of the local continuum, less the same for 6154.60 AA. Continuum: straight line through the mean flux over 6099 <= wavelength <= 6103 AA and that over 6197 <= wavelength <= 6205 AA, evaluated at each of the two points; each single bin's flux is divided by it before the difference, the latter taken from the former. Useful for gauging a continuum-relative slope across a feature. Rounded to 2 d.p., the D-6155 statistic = -0.07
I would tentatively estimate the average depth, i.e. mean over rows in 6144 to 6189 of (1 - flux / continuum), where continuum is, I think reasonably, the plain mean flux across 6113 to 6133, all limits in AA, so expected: 0.05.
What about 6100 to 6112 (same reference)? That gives -0.02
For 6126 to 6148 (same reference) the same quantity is -0.01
